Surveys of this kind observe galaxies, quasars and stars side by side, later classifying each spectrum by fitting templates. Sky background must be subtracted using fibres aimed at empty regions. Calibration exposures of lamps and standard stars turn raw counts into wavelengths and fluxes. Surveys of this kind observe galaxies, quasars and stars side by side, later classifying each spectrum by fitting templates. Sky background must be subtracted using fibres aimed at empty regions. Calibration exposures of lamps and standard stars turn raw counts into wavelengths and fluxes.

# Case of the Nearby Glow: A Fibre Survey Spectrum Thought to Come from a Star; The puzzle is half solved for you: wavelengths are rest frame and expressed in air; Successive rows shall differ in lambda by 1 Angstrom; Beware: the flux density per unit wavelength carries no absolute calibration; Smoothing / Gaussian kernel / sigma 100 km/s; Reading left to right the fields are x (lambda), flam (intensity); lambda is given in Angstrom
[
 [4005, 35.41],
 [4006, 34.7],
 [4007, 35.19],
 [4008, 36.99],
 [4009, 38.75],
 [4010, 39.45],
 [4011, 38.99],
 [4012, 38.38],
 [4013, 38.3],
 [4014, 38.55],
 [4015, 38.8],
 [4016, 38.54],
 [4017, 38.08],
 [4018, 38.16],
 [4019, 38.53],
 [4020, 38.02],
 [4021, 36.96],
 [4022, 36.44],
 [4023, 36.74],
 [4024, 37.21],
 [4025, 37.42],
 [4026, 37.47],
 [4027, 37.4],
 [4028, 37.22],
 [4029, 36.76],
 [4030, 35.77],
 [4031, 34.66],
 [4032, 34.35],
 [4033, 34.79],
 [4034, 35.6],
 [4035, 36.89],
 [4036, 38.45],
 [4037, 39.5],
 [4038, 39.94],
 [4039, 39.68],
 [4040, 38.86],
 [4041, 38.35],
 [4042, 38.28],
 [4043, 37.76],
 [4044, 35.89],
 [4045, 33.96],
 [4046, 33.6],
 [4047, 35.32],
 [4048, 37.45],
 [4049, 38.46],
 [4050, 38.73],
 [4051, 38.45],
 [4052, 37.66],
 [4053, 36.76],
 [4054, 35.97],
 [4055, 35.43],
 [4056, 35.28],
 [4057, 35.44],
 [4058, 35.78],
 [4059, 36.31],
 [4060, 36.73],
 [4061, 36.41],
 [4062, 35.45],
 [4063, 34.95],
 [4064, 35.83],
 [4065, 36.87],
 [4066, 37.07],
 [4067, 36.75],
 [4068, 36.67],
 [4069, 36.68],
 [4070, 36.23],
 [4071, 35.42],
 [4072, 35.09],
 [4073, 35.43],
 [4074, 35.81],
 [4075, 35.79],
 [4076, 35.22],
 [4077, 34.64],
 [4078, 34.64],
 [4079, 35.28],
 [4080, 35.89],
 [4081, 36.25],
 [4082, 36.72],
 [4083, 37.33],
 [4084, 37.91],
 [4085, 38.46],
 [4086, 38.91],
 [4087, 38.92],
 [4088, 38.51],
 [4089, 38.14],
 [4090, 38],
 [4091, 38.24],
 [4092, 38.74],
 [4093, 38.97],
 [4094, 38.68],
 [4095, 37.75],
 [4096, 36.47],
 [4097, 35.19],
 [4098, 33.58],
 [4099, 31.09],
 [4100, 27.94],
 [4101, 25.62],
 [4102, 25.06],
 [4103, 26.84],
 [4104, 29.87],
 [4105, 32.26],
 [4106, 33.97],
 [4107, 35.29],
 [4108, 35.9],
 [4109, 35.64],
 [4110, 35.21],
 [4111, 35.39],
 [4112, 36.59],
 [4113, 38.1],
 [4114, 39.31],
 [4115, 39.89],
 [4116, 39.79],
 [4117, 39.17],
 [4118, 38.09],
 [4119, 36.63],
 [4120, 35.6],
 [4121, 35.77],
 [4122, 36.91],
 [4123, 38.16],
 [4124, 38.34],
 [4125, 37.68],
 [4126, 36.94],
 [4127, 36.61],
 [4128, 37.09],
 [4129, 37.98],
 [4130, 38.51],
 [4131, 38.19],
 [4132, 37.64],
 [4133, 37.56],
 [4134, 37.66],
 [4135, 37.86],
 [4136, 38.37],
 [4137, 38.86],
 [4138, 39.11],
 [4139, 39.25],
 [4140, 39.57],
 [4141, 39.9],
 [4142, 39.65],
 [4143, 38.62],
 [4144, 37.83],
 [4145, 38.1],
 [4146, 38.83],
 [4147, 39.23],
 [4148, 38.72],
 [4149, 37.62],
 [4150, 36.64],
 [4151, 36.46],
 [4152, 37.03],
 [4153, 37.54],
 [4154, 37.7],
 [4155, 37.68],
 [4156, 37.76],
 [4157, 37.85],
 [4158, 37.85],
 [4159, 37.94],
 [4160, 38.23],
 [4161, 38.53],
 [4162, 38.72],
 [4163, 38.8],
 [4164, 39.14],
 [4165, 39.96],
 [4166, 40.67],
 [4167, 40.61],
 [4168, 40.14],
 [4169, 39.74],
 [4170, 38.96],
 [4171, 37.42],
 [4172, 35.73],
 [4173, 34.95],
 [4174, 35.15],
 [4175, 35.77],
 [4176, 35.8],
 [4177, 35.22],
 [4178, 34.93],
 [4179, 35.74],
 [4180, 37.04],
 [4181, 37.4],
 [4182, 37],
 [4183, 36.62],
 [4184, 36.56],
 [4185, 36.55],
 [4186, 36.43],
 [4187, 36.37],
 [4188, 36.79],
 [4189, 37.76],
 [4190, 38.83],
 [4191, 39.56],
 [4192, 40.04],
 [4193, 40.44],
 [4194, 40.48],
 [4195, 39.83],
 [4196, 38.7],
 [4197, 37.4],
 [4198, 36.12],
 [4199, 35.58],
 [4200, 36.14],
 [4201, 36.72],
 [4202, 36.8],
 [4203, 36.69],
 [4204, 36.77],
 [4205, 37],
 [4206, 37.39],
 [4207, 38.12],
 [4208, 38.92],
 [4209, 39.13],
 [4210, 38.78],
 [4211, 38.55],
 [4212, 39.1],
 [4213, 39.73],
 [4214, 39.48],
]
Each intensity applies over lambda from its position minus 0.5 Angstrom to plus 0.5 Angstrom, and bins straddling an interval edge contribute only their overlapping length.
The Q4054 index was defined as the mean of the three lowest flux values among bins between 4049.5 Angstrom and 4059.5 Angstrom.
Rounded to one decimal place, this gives 35.4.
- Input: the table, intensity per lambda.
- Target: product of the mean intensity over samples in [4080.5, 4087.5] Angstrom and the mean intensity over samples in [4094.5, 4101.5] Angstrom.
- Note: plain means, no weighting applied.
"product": 1229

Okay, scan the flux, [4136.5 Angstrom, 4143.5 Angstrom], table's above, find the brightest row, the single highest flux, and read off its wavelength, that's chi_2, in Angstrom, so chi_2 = 4141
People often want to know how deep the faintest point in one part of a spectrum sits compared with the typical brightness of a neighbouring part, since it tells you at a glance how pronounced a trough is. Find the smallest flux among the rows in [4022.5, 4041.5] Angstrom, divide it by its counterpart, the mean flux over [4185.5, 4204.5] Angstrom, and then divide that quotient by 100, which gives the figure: 0.0091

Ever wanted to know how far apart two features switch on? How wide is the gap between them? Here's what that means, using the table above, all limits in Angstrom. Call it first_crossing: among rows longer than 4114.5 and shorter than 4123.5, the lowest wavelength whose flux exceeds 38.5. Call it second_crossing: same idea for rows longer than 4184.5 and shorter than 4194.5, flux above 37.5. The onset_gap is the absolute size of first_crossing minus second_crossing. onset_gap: 74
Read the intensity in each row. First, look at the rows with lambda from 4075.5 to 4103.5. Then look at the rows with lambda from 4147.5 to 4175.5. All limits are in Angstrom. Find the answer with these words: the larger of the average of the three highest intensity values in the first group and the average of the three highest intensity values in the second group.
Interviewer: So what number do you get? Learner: 40.5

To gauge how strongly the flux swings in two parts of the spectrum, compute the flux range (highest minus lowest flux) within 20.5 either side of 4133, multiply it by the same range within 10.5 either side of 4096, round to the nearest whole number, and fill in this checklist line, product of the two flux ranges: 60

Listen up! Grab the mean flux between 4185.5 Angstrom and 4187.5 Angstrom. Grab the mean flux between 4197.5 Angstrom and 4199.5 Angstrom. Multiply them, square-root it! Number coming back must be 36.12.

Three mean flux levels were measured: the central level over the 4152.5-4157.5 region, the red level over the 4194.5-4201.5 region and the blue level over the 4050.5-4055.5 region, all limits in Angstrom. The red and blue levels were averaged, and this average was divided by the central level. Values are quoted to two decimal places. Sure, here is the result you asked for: 0.98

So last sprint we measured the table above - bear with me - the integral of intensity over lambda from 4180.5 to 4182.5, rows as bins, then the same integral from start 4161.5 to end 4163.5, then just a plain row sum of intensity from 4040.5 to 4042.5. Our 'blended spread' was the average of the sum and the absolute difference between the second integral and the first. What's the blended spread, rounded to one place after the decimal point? 39.9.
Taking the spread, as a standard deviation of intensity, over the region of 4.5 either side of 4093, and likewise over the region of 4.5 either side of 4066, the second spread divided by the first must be 0.59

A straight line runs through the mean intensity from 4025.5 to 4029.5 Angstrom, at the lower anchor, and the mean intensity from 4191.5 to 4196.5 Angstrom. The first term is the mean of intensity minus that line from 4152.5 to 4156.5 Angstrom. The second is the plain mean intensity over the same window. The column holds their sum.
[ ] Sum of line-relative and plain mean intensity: 36.1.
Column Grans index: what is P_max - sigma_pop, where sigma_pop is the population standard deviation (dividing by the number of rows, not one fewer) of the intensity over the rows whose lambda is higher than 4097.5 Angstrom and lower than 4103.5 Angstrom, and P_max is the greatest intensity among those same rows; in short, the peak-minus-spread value 30.5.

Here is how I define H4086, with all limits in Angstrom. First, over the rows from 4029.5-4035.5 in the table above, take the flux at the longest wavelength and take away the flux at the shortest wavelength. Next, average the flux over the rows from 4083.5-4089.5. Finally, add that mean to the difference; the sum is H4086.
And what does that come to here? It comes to 39.6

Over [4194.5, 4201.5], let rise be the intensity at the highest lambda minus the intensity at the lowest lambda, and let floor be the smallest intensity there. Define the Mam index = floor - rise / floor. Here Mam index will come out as 35.7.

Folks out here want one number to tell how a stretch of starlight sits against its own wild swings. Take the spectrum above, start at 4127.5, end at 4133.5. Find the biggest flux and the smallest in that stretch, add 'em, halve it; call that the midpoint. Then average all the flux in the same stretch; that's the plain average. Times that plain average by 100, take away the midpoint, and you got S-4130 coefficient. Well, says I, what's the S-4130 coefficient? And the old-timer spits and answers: 3745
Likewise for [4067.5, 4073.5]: 3556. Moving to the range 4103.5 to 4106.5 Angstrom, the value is 3171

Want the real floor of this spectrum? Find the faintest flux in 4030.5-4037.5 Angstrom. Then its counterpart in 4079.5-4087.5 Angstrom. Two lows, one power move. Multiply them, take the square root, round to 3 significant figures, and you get 35.1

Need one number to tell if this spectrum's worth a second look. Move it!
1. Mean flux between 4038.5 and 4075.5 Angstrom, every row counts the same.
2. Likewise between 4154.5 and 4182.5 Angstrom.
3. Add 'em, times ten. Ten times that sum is 742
